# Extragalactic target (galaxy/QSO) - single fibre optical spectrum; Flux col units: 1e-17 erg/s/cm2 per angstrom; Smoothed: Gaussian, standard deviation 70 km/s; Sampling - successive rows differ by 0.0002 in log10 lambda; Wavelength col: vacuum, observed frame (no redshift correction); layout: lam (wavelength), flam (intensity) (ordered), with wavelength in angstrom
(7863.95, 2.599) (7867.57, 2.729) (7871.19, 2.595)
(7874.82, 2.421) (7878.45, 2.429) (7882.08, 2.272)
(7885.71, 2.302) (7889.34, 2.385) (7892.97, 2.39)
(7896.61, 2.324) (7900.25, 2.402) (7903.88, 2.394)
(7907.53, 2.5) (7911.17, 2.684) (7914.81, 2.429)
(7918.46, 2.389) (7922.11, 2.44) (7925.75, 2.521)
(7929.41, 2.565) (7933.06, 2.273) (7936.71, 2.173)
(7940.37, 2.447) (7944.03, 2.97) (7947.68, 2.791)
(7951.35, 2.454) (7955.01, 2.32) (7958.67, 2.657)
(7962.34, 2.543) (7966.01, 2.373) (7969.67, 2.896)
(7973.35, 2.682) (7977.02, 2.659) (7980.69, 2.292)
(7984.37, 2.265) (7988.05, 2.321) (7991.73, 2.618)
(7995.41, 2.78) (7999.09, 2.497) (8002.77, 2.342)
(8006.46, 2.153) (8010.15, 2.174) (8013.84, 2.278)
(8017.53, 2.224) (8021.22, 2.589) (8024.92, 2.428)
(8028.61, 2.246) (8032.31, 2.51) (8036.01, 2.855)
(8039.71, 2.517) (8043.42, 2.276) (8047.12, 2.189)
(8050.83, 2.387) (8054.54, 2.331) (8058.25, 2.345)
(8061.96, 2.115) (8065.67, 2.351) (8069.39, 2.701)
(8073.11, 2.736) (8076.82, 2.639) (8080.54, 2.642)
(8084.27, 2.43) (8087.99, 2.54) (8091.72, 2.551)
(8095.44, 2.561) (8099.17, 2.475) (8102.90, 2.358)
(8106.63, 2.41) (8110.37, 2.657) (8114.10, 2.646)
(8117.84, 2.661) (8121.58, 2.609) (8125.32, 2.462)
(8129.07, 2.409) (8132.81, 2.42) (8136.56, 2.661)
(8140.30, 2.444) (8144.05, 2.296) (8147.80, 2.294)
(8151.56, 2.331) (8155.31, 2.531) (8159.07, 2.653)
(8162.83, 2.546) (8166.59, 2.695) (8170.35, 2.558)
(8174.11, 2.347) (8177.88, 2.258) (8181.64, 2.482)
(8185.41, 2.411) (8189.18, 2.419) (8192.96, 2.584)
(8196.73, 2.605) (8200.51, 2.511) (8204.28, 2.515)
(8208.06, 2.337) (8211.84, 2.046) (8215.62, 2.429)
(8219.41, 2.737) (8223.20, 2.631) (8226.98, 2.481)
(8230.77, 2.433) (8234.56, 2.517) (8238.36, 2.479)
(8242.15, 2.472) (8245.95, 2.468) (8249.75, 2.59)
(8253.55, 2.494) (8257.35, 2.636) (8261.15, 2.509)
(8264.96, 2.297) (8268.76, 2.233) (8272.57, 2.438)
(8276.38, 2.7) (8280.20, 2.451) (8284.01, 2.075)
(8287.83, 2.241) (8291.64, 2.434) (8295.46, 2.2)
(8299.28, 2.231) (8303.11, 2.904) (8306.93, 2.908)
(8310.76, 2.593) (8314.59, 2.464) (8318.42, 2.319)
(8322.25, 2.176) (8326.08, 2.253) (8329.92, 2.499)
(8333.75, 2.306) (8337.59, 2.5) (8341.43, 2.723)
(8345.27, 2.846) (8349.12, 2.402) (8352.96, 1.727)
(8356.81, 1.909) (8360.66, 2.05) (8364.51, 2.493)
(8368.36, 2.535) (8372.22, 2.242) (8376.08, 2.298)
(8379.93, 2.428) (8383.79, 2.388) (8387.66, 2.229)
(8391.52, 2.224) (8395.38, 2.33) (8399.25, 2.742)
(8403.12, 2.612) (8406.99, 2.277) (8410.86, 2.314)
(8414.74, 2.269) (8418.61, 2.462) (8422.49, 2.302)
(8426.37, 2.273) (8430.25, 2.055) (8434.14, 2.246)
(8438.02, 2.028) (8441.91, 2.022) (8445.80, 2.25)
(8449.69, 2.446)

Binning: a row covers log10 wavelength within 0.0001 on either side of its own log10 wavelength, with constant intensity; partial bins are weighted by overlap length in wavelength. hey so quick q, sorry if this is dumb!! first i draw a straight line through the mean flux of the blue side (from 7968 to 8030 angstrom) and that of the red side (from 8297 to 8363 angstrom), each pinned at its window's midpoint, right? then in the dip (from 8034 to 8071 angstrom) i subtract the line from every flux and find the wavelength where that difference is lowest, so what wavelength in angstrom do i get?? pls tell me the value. 8061.96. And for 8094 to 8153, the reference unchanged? 8147.80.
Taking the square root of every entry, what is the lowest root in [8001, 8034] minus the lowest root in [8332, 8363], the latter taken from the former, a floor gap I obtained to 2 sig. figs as 0.15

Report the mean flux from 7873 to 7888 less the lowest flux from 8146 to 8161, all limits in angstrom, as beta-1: 0.06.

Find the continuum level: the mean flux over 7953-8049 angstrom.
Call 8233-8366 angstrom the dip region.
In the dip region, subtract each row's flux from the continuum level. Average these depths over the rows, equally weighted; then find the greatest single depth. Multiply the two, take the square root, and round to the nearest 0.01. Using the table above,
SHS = 0.16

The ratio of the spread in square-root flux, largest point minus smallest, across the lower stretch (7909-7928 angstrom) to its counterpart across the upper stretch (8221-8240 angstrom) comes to 1.5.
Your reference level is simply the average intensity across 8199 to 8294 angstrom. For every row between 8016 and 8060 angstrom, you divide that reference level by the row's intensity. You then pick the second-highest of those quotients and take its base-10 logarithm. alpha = 0.041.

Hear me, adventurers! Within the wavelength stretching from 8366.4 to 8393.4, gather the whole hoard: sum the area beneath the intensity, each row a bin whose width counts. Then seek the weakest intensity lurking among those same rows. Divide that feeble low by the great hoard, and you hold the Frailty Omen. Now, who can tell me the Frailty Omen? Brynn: 0.035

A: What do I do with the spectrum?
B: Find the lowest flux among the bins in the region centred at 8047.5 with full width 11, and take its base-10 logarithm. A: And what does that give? 0.340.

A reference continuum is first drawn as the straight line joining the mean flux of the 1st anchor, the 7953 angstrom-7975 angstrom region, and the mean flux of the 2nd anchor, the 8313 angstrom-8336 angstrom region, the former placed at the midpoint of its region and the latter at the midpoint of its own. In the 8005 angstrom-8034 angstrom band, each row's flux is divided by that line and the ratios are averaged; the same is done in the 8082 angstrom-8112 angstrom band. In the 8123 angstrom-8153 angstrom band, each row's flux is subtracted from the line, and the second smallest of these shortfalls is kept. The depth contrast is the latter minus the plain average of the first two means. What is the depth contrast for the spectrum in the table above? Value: -0.95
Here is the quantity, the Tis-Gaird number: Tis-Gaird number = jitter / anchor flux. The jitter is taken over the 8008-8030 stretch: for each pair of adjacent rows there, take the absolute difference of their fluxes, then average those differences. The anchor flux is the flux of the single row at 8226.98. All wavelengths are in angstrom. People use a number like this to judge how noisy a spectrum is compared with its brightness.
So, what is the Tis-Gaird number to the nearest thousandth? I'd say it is 0.070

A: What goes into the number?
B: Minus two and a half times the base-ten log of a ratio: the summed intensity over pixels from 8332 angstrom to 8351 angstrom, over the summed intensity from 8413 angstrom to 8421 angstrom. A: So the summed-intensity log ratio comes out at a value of -1.1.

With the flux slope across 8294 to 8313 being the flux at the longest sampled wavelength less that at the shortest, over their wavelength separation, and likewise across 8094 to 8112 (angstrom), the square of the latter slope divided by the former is 0.0016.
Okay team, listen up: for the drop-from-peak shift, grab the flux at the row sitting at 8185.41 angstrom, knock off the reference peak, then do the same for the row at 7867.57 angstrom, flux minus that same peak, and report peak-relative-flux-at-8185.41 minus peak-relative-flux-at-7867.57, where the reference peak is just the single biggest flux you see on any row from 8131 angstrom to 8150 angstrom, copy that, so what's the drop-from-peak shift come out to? -0.3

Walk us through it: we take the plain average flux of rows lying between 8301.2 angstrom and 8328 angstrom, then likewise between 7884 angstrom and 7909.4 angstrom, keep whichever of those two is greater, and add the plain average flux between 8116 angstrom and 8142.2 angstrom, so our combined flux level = 5.04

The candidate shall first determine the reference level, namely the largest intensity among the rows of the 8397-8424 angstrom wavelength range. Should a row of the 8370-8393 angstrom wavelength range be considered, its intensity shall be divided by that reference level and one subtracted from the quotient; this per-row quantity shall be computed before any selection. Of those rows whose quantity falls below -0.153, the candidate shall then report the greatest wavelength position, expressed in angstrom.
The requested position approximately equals 8391.52 angstrom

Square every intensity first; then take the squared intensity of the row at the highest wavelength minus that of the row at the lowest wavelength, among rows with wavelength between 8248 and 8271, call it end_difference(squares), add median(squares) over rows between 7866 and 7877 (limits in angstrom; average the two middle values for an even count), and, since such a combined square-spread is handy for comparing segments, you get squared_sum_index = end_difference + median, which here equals 5.0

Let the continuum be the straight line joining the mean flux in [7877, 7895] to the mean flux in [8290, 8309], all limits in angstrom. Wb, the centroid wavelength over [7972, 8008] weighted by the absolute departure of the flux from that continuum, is 7989.0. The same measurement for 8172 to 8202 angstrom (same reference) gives 8184.5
